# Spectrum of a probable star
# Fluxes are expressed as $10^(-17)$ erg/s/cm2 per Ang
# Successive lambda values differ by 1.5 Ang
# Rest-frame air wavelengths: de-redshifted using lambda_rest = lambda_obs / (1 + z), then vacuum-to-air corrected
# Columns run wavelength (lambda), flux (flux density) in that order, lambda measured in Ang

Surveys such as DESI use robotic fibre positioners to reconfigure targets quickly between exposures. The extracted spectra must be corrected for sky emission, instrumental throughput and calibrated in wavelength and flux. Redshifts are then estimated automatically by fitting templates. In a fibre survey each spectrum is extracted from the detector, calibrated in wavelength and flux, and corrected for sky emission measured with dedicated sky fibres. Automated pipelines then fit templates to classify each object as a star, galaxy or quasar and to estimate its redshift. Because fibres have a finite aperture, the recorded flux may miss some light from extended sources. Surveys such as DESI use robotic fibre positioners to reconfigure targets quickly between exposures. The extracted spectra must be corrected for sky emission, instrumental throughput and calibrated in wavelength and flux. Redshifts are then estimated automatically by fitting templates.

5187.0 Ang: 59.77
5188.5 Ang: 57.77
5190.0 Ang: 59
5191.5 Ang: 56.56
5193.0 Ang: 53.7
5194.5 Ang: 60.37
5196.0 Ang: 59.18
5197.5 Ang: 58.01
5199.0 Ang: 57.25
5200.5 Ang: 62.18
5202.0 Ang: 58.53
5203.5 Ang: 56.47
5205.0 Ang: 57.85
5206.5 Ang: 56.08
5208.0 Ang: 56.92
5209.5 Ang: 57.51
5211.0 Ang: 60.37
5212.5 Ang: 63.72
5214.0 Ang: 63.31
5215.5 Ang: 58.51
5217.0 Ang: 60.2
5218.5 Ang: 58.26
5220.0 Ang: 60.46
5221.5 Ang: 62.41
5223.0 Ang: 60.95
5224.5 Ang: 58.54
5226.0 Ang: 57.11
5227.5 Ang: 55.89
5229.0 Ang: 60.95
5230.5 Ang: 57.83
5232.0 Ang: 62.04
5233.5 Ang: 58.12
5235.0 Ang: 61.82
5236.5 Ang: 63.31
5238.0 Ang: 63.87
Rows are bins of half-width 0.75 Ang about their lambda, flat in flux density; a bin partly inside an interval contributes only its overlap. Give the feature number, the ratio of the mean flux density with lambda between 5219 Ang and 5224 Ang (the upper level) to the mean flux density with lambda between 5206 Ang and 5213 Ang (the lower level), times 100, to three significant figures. 104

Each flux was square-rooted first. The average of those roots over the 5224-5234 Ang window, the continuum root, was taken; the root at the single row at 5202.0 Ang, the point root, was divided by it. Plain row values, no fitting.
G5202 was 1.00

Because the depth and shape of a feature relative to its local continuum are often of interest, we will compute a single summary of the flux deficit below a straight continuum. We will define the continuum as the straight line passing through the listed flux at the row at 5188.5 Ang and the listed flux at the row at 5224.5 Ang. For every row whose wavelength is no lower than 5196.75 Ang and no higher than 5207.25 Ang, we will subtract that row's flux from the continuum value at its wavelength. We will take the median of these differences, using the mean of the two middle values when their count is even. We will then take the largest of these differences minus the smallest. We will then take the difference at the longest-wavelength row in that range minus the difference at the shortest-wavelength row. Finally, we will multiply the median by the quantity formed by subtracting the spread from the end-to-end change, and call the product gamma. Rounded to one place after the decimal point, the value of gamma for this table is -1.1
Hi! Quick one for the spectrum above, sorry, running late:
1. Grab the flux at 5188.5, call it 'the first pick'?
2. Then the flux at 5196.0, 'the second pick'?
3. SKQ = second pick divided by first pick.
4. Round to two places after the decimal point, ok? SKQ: 1.02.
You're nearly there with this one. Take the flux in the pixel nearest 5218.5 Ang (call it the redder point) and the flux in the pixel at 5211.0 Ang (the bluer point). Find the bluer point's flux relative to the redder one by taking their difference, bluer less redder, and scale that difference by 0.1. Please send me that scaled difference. 0.21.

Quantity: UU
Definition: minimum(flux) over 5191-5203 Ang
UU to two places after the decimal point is 53.70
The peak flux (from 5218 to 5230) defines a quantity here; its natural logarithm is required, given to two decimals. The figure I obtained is 4.13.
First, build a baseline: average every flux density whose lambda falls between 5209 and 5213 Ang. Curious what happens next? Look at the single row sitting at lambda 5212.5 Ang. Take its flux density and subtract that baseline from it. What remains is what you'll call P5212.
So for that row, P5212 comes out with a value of 3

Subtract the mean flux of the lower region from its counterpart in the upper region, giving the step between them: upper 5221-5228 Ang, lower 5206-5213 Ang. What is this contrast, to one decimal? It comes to 0.1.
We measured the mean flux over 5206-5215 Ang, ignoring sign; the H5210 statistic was 59.7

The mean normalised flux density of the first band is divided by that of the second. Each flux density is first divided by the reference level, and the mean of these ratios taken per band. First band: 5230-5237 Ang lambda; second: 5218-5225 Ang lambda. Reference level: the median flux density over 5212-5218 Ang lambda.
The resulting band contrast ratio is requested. 1.01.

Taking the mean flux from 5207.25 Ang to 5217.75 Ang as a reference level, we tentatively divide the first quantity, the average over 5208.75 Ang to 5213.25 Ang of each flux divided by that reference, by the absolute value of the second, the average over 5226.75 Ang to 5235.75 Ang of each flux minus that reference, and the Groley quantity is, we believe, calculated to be 1.6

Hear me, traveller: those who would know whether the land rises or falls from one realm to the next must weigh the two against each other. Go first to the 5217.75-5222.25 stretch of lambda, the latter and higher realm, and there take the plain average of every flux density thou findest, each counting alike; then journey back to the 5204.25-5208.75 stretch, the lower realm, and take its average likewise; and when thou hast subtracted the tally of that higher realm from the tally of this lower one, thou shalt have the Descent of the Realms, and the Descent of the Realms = -3.4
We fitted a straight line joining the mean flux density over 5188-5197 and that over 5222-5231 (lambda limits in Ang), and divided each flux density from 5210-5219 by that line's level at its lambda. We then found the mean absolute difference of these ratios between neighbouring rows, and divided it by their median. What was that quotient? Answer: 0.041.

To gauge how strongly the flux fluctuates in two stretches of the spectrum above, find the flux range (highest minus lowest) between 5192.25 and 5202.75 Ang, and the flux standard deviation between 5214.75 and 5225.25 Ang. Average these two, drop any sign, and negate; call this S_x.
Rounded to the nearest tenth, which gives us -5.0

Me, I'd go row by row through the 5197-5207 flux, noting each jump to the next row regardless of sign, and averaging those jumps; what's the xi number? 2.4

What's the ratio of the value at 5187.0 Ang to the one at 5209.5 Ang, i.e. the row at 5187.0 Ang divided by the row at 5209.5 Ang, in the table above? 1.04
